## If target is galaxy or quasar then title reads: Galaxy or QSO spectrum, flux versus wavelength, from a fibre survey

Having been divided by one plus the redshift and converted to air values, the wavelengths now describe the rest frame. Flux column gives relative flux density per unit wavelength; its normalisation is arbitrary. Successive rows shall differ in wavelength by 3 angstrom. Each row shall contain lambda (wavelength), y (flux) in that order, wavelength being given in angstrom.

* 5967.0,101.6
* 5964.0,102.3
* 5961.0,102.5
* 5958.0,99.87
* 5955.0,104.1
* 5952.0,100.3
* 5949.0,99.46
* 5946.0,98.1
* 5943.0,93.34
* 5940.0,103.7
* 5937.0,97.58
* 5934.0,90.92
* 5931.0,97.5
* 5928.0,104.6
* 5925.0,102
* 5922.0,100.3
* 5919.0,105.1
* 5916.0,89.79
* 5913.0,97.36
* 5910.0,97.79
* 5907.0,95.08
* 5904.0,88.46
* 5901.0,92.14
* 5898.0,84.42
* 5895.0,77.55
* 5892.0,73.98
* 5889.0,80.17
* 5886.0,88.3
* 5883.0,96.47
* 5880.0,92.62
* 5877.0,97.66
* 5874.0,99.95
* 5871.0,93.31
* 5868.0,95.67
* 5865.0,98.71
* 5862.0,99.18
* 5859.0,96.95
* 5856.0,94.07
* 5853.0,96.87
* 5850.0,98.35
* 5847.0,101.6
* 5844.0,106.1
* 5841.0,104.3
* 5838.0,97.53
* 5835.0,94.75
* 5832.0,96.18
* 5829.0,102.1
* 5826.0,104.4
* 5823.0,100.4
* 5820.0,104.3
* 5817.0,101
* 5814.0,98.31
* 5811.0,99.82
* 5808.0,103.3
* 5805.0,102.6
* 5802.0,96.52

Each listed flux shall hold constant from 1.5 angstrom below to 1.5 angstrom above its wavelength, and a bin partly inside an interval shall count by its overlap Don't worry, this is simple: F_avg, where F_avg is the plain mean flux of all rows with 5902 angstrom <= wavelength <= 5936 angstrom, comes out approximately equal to 97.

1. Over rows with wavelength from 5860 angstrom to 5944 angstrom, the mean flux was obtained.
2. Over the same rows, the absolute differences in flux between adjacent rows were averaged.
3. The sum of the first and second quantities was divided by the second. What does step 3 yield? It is 18.3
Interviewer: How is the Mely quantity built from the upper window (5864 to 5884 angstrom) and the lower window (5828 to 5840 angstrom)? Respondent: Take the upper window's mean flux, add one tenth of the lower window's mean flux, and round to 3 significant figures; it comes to 106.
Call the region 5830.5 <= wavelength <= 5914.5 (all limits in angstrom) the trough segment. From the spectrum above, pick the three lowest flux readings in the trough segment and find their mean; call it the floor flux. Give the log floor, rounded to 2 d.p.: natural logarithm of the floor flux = 4.35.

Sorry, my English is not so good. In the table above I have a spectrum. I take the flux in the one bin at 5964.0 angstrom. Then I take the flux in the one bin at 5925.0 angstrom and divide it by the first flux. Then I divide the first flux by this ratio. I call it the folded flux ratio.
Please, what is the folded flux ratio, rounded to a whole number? 103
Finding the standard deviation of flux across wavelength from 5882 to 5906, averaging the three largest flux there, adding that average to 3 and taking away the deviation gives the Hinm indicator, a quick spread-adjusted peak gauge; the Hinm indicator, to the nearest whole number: 88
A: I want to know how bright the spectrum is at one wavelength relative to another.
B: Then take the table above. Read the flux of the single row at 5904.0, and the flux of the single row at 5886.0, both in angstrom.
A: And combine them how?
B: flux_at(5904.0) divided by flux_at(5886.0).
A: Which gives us 1.00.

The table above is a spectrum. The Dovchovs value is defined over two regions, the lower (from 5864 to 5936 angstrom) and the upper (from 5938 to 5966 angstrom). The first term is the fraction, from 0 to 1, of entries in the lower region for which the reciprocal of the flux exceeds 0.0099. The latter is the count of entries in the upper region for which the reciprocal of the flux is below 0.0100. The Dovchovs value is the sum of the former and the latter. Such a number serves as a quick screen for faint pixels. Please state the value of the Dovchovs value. 6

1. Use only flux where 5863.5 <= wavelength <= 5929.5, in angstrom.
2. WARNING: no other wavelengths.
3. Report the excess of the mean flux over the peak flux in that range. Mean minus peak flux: -12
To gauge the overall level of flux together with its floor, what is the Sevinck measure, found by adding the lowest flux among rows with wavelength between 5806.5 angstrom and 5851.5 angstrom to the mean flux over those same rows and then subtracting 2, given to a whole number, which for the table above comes 194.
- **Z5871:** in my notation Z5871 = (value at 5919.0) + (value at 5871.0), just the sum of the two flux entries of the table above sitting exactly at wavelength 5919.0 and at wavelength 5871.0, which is 198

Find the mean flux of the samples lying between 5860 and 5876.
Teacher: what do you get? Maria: 97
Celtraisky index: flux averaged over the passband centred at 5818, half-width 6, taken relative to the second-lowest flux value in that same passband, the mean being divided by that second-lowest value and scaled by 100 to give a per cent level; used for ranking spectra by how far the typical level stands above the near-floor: 101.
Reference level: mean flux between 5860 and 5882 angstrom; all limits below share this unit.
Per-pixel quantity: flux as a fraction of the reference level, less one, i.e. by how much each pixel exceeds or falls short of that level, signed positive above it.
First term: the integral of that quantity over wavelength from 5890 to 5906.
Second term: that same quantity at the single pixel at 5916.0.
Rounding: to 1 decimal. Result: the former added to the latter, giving -2.2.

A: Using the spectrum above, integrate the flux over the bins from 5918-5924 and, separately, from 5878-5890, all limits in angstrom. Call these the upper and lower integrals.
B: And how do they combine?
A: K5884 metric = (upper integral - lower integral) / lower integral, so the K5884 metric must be -0.43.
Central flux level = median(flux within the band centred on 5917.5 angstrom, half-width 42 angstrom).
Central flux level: 97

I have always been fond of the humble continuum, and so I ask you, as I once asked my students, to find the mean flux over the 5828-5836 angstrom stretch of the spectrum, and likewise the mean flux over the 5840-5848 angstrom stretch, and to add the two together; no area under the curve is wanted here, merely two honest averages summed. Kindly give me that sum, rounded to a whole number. 202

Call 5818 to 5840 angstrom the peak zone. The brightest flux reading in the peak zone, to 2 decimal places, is 104.40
